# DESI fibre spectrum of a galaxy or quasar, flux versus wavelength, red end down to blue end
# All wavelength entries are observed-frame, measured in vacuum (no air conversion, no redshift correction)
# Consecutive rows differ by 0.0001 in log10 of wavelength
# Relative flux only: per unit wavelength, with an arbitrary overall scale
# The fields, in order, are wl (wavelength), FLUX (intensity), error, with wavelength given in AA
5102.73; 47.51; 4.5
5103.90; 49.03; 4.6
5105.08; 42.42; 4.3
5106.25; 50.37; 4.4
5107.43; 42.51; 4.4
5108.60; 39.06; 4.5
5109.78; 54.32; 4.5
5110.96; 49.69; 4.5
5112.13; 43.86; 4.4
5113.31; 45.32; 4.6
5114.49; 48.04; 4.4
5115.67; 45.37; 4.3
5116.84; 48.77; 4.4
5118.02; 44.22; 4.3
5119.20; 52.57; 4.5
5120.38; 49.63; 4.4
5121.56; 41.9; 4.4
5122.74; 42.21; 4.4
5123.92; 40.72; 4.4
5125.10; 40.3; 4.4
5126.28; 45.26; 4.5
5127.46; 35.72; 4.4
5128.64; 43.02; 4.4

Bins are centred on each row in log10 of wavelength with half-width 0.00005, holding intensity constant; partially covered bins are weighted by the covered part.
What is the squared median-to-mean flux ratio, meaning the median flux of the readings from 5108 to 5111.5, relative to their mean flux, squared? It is 1.09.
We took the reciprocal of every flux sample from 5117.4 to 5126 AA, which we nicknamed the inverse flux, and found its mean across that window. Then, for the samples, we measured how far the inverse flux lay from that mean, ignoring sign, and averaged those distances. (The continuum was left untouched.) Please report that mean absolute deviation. 0.0018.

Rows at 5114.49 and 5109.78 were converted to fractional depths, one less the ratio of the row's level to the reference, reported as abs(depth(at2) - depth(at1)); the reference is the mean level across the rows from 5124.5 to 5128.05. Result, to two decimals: 0.16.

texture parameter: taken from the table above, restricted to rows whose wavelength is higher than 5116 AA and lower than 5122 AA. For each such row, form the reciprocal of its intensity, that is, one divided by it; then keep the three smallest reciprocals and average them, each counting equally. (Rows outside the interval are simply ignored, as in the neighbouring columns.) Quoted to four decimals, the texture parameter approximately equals 0.0199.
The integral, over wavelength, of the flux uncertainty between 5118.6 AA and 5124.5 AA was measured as 26.1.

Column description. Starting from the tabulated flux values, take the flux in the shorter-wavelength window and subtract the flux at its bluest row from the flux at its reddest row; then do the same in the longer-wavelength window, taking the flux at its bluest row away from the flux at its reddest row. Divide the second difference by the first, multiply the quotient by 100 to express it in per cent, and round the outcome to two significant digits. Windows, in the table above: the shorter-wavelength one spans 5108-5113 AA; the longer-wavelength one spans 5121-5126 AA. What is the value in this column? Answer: -33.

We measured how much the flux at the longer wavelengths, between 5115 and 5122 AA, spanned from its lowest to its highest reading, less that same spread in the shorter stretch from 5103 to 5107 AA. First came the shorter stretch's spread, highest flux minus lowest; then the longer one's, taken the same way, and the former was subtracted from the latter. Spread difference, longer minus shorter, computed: 2.7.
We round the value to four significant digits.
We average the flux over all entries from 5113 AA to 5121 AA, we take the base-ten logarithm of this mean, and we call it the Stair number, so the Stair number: 1.679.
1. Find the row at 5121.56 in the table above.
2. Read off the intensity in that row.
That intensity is 41.9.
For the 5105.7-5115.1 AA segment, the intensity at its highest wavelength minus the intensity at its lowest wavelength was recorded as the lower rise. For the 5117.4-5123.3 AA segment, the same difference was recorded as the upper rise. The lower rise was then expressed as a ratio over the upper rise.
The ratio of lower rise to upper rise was 1.2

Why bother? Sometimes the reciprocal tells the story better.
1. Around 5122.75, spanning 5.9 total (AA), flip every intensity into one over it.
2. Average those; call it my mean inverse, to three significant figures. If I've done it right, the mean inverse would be 0.0234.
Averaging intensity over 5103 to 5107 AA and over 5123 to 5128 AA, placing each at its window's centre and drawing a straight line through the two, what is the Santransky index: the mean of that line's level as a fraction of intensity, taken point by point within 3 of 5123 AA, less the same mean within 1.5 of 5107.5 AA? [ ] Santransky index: -0.10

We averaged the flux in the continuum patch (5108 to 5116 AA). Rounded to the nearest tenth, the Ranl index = 46.5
